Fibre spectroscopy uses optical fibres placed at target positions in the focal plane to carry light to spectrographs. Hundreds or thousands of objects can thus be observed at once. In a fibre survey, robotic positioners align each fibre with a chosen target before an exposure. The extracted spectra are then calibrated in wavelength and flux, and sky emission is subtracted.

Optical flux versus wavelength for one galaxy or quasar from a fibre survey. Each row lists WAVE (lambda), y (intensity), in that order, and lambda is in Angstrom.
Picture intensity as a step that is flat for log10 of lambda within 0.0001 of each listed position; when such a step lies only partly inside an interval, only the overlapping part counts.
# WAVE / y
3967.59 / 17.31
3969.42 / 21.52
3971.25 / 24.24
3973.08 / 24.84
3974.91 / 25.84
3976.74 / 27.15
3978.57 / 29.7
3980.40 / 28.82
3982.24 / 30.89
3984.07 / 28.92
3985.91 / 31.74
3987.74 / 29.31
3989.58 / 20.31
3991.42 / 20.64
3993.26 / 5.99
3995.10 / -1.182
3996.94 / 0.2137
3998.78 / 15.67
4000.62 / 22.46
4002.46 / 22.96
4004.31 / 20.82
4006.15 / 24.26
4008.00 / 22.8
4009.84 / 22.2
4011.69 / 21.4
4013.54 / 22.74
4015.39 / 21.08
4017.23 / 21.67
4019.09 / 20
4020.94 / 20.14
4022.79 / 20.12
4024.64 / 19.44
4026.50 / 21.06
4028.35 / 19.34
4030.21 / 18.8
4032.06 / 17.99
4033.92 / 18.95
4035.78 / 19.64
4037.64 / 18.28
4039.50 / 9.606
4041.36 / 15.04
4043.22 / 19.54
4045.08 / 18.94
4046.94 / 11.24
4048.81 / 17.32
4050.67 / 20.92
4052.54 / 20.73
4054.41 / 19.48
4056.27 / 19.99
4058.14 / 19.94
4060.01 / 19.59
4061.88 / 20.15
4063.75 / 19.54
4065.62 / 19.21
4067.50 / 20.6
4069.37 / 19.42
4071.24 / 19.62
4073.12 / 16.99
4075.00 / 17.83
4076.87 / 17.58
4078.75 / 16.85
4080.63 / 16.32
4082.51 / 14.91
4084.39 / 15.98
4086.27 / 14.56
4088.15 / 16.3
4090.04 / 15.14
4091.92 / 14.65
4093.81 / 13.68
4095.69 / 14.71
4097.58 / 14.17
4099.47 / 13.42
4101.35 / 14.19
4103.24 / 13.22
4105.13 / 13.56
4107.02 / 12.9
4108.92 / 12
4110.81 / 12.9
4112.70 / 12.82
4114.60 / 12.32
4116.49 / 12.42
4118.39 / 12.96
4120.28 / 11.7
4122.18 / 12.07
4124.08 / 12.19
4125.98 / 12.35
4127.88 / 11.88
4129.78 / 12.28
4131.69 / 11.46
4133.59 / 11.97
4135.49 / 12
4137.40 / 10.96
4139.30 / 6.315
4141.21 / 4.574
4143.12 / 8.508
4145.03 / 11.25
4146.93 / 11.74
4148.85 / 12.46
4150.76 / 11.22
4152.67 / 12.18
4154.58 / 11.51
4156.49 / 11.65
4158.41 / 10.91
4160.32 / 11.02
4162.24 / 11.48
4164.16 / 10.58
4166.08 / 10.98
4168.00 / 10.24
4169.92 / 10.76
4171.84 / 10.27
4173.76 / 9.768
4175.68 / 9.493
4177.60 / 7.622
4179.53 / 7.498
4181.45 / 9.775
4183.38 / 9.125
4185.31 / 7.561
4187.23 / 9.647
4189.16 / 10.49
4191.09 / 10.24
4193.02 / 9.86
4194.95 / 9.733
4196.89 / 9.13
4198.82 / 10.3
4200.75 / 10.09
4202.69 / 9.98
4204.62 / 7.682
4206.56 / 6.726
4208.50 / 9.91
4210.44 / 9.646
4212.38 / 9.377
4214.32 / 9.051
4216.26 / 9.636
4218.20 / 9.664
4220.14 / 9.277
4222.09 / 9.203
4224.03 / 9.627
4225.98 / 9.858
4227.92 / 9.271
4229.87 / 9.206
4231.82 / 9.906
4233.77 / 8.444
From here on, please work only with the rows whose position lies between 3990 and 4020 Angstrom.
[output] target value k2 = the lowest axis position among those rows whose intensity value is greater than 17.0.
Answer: 3991.42 Angstrom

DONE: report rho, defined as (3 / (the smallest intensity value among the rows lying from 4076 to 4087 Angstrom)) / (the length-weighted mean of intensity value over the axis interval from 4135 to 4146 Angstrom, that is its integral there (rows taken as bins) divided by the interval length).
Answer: 0.023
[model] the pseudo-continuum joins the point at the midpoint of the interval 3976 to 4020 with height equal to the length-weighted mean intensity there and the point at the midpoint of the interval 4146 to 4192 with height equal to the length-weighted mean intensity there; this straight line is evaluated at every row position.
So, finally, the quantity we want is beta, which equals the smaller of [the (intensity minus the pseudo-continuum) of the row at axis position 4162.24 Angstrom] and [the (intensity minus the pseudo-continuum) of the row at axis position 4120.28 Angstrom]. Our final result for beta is -1.7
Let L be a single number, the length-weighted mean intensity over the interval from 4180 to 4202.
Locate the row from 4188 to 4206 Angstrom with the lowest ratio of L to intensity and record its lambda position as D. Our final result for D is 4189.16 Angstrom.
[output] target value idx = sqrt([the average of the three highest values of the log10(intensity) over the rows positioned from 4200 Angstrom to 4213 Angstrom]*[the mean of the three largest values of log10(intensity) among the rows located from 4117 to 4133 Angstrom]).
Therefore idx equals 1.05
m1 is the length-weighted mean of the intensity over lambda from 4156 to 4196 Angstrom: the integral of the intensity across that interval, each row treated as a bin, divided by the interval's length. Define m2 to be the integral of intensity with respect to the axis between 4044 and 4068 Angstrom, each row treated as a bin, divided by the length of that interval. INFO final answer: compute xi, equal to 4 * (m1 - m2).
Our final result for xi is -36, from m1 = 9.9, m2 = 19.0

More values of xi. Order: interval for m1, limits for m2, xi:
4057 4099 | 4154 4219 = 30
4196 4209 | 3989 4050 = -35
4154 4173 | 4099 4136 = -6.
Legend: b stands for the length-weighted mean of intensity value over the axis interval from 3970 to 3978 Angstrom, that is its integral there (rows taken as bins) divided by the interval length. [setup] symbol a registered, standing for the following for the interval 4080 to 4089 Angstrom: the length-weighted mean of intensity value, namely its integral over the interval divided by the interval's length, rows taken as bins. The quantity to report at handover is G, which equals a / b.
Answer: 0.6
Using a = 15.6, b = 26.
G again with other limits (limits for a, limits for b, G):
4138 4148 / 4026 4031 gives 0.4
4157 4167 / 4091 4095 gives 0.8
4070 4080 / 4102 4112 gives 1.4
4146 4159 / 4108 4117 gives 0.9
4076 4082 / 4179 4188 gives 1.9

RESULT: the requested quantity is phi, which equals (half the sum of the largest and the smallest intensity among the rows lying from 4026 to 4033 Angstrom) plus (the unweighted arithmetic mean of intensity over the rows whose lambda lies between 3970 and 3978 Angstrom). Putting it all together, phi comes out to 45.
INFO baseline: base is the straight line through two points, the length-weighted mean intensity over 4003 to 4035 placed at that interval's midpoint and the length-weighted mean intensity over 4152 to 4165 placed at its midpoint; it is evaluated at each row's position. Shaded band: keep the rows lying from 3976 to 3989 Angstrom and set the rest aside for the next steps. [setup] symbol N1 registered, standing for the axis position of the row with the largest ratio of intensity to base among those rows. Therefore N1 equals 3985.91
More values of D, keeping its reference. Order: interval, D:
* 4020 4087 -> 4026.50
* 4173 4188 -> 4181.45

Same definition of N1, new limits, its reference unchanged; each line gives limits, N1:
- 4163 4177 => 4169.92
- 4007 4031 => 4013.54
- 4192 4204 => 4198.82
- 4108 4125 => 4118.39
